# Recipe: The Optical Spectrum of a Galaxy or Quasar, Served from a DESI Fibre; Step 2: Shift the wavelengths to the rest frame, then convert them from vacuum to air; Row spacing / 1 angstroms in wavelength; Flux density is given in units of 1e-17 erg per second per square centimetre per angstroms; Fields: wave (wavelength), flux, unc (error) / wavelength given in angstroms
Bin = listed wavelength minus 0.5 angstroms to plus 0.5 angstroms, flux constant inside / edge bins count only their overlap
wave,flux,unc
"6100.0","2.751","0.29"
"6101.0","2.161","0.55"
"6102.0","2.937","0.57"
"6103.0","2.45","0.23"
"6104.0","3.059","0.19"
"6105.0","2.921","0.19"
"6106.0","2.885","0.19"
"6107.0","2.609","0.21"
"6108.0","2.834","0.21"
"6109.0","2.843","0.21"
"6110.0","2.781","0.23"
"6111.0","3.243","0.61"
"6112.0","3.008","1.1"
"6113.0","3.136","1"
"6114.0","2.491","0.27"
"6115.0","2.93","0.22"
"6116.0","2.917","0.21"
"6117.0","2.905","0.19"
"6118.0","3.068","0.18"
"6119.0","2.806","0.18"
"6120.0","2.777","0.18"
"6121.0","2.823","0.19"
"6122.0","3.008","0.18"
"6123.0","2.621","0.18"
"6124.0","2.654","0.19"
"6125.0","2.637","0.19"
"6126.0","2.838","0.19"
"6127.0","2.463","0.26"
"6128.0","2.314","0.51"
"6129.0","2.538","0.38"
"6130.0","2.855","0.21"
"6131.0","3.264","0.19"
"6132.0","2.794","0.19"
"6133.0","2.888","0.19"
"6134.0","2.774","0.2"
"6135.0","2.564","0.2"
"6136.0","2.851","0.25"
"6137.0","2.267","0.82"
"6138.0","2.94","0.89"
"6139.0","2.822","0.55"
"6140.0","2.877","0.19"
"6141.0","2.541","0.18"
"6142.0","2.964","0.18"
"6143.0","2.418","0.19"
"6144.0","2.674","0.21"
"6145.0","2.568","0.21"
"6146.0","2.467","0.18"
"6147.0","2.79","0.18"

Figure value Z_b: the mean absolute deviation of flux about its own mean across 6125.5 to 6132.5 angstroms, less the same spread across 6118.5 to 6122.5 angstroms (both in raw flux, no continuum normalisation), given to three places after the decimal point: 0.167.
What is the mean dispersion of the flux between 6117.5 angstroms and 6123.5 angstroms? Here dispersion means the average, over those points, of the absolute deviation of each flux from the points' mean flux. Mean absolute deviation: 0.125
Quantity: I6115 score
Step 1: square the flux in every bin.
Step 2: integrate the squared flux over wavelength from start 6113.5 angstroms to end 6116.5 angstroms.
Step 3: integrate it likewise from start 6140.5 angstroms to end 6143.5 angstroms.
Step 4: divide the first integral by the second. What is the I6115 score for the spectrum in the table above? 1.10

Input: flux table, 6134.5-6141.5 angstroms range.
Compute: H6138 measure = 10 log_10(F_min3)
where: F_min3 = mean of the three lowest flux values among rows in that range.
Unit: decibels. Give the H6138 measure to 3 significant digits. 3.90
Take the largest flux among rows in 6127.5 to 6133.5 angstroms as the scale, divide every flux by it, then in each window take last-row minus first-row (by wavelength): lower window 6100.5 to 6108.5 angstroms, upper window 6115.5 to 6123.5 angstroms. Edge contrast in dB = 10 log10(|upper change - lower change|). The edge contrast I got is -5.3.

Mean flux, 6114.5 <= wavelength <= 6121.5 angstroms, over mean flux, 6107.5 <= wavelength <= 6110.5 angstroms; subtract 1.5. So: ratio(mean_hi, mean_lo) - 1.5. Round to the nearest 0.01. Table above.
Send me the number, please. -0.48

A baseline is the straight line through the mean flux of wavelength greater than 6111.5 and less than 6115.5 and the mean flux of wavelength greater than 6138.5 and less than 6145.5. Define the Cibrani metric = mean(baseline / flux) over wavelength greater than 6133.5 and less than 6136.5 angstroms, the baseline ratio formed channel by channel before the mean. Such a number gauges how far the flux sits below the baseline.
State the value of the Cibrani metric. 1.01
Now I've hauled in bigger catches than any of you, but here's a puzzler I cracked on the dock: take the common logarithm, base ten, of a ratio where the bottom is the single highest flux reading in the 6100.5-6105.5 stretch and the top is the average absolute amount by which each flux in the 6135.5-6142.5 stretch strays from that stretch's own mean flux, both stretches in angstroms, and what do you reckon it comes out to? -1.19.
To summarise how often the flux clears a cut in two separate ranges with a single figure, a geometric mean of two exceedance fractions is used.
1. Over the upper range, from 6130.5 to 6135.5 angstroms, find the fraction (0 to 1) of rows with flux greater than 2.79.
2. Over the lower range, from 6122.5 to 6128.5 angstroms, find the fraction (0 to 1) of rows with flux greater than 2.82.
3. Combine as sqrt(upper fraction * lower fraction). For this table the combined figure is 0.32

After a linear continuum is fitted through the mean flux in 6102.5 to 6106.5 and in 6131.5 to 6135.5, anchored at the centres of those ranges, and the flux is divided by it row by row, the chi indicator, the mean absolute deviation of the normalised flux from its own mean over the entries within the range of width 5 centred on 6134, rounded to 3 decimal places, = 0.030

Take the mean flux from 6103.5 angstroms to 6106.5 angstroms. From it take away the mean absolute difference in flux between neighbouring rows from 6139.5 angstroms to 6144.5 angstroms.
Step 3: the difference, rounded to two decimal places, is 2.56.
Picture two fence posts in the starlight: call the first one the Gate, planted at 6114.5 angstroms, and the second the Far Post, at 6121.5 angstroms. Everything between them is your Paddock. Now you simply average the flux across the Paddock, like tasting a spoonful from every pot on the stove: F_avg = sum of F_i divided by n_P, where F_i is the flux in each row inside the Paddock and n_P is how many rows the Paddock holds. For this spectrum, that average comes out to 2.89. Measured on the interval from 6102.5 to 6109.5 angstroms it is 2.80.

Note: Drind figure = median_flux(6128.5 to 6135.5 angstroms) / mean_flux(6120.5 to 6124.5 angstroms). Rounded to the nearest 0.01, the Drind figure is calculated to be 1.01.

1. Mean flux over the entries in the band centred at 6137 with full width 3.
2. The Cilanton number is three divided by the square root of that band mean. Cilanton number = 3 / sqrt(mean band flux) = 1.83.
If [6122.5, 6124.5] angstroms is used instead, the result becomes 1.85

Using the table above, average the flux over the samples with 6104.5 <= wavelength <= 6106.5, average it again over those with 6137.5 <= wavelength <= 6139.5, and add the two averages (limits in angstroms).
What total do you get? 5.78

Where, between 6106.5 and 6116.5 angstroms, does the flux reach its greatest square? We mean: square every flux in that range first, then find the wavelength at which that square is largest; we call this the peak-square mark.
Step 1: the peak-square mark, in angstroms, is 6111.0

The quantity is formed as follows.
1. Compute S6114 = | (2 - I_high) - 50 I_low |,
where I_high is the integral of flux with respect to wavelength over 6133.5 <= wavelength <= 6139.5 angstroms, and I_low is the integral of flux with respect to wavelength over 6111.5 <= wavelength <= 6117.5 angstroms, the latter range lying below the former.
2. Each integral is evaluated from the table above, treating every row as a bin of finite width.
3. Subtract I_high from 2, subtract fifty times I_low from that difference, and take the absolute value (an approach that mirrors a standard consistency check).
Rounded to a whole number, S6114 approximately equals 884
